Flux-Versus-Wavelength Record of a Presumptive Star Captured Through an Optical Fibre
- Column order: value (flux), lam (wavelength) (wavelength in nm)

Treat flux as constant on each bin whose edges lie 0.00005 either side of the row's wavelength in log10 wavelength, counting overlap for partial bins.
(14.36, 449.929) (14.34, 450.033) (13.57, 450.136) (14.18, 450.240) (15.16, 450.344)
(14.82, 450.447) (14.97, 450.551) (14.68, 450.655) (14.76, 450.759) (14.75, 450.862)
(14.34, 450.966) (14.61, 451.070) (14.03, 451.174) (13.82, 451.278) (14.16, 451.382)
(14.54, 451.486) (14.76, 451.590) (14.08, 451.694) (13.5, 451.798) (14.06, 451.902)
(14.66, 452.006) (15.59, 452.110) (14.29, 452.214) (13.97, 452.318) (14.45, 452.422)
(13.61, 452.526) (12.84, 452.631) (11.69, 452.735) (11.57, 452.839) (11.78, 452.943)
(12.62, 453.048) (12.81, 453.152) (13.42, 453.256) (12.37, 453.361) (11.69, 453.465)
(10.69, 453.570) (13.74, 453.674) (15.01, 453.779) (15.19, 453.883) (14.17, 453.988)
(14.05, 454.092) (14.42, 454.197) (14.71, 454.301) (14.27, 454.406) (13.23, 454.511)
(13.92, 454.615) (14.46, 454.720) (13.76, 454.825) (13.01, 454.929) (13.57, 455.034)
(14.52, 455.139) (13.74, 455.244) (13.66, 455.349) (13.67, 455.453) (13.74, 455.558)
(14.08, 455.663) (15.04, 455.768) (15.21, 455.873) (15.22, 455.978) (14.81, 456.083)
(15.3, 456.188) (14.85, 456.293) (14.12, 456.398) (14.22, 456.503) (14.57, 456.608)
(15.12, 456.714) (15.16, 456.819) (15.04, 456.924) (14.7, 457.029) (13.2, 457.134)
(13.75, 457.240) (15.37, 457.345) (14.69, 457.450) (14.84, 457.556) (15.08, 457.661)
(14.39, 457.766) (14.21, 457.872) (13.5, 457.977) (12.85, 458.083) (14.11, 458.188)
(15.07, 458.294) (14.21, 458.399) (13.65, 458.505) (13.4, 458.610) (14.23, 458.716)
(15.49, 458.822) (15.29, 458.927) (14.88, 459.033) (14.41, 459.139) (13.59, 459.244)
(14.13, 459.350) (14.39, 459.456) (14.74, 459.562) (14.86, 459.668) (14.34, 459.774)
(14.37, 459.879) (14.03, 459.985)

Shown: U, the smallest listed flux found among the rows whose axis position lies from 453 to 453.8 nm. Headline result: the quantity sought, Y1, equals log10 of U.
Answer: 1.03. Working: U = 10.69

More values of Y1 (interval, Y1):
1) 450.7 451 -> 1.16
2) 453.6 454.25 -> 1.14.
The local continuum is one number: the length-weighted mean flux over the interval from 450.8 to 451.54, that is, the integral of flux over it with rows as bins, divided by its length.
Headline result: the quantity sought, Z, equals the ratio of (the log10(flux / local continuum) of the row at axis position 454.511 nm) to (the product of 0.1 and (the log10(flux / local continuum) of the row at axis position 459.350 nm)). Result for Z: 57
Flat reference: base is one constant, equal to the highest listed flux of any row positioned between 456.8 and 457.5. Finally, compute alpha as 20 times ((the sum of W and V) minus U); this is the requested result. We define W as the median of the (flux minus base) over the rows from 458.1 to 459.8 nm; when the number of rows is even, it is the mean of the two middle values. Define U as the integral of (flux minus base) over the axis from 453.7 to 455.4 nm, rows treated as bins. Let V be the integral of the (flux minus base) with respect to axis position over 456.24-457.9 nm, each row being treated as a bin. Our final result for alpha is -3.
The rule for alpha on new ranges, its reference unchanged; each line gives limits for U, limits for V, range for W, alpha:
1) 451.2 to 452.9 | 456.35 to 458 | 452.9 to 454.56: -12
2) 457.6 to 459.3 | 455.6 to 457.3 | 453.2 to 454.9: -15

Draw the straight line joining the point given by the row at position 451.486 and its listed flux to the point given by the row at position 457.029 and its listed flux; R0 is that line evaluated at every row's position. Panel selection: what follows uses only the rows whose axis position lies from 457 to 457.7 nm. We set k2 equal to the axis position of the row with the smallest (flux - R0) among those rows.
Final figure 457.134 nm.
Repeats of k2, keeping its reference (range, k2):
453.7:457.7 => 454.929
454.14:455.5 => 454.929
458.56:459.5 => 458.610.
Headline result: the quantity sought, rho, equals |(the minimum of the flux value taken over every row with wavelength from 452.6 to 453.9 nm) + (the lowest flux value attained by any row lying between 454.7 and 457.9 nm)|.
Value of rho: 23.7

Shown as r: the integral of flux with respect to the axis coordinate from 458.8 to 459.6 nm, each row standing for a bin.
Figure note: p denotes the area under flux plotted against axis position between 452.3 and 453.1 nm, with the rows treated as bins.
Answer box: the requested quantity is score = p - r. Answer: -1.5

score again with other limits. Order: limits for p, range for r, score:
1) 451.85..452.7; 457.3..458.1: 0.5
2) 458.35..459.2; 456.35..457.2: 0.0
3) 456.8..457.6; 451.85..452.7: -0.4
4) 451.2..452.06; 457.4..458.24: 0.3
